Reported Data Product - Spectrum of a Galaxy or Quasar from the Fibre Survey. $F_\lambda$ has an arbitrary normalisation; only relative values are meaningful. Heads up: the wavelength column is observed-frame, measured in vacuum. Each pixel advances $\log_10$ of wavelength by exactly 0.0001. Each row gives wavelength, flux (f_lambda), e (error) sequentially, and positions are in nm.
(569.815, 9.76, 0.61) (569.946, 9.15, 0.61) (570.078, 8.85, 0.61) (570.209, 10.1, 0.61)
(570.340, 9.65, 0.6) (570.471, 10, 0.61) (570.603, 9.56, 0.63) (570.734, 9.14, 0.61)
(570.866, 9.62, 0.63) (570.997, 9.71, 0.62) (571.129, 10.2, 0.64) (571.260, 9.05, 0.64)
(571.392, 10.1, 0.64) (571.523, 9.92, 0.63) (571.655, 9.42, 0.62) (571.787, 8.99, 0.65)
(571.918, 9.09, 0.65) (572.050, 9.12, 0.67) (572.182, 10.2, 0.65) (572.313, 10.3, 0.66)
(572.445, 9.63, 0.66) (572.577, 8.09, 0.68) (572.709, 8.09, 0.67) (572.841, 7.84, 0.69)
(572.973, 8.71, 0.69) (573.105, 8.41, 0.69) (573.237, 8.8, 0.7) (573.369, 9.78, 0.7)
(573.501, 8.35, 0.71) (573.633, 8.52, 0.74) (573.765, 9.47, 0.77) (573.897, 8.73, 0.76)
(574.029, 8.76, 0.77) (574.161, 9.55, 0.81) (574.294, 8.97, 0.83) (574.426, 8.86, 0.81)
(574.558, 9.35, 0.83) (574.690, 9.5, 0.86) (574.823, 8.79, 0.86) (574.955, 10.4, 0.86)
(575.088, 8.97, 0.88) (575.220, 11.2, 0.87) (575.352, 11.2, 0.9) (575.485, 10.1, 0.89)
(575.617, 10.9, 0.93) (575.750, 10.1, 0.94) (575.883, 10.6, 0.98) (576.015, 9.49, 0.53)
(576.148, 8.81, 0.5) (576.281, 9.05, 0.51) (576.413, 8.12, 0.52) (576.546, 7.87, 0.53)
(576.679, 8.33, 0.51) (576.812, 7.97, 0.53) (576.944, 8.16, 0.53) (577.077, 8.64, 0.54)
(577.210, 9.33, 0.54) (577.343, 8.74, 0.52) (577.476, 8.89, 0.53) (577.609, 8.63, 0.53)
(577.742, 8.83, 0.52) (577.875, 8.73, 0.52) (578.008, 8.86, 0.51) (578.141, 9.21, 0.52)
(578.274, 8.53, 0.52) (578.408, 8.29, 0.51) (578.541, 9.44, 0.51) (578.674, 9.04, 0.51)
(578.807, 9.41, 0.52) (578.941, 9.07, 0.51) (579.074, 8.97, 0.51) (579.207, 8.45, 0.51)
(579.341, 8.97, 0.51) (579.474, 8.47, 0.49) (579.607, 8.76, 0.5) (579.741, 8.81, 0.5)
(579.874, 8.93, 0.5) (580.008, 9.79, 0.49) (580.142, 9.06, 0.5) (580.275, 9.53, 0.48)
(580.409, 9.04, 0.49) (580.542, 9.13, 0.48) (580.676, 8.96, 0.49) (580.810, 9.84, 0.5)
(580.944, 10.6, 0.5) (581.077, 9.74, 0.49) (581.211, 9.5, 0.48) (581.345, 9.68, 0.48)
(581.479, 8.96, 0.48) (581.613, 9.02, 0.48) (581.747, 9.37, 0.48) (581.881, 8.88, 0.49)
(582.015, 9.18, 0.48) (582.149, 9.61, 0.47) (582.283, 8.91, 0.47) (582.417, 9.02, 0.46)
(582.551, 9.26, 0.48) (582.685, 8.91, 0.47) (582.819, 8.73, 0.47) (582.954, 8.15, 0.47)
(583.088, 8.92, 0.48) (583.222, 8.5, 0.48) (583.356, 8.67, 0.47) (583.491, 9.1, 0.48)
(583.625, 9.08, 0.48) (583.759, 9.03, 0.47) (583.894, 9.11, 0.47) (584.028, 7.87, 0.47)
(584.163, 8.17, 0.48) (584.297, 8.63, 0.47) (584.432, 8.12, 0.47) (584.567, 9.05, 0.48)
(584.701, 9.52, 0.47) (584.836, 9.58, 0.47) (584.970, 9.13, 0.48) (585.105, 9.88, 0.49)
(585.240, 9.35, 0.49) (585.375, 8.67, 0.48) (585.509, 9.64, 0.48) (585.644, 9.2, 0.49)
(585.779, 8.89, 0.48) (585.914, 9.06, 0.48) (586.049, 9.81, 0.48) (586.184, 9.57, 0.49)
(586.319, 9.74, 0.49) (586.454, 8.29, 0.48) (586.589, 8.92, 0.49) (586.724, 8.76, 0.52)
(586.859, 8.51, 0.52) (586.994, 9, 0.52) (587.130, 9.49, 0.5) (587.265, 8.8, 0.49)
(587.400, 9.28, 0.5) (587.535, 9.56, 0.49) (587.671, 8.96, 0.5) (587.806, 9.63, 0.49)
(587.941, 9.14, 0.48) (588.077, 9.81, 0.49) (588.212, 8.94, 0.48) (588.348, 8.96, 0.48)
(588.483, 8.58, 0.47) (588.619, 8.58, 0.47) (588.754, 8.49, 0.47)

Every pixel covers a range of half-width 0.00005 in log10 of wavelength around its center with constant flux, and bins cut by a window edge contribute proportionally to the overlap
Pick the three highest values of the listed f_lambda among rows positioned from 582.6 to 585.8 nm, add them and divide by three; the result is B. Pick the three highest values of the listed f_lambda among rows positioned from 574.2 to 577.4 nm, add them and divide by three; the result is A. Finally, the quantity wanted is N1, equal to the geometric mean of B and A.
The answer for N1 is 10.4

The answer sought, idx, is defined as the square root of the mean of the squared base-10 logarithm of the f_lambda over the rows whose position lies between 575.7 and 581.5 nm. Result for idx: 0.955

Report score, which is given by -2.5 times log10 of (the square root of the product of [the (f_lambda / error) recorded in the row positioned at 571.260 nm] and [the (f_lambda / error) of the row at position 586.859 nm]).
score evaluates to -2.96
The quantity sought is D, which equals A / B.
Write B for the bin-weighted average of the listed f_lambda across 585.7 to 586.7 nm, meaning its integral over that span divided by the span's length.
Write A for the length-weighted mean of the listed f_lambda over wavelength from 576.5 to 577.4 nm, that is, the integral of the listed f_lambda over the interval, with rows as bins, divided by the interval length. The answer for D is 0.92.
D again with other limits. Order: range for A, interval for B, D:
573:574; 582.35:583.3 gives 1.01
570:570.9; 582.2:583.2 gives 1.08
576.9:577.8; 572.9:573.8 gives 0.99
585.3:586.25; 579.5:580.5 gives 1.02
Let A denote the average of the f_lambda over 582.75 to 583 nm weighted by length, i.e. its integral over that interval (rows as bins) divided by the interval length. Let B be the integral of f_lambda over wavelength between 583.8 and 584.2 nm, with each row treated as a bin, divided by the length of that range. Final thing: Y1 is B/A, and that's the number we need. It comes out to 1.00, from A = 8.4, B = 8.43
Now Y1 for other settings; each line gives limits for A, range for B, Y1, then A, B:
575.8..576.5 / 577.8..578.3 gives 0.96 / 9.2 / 8.86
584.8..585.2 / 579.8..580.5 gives 0.97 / 9.5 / 9.27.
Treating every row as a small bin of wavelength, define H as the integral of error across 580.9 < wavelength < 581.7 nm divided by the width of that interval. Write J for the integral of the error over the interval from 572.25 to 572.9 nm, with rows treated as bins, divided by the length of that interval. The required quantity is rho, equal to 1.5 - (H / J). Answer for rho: 0.8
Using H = 0.48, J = 0.67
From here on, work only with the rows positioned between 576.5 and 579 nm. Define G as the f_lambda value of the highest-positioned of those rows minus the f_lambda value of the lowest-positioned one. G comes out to 1.2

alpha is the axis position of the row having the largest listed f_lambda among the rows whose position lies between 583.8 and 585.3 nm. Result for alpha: 585.105 nm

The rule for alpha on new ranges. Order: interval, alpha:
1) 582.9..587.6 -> 585.105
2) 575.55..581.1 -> 575.617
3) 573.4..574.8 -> 574.161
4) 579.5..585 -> 580.944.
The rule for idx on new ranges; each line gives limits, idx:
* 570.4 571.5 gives 0.985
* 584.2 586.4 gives 0.965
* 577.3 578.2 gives 0.946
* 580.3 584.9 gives 0.956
